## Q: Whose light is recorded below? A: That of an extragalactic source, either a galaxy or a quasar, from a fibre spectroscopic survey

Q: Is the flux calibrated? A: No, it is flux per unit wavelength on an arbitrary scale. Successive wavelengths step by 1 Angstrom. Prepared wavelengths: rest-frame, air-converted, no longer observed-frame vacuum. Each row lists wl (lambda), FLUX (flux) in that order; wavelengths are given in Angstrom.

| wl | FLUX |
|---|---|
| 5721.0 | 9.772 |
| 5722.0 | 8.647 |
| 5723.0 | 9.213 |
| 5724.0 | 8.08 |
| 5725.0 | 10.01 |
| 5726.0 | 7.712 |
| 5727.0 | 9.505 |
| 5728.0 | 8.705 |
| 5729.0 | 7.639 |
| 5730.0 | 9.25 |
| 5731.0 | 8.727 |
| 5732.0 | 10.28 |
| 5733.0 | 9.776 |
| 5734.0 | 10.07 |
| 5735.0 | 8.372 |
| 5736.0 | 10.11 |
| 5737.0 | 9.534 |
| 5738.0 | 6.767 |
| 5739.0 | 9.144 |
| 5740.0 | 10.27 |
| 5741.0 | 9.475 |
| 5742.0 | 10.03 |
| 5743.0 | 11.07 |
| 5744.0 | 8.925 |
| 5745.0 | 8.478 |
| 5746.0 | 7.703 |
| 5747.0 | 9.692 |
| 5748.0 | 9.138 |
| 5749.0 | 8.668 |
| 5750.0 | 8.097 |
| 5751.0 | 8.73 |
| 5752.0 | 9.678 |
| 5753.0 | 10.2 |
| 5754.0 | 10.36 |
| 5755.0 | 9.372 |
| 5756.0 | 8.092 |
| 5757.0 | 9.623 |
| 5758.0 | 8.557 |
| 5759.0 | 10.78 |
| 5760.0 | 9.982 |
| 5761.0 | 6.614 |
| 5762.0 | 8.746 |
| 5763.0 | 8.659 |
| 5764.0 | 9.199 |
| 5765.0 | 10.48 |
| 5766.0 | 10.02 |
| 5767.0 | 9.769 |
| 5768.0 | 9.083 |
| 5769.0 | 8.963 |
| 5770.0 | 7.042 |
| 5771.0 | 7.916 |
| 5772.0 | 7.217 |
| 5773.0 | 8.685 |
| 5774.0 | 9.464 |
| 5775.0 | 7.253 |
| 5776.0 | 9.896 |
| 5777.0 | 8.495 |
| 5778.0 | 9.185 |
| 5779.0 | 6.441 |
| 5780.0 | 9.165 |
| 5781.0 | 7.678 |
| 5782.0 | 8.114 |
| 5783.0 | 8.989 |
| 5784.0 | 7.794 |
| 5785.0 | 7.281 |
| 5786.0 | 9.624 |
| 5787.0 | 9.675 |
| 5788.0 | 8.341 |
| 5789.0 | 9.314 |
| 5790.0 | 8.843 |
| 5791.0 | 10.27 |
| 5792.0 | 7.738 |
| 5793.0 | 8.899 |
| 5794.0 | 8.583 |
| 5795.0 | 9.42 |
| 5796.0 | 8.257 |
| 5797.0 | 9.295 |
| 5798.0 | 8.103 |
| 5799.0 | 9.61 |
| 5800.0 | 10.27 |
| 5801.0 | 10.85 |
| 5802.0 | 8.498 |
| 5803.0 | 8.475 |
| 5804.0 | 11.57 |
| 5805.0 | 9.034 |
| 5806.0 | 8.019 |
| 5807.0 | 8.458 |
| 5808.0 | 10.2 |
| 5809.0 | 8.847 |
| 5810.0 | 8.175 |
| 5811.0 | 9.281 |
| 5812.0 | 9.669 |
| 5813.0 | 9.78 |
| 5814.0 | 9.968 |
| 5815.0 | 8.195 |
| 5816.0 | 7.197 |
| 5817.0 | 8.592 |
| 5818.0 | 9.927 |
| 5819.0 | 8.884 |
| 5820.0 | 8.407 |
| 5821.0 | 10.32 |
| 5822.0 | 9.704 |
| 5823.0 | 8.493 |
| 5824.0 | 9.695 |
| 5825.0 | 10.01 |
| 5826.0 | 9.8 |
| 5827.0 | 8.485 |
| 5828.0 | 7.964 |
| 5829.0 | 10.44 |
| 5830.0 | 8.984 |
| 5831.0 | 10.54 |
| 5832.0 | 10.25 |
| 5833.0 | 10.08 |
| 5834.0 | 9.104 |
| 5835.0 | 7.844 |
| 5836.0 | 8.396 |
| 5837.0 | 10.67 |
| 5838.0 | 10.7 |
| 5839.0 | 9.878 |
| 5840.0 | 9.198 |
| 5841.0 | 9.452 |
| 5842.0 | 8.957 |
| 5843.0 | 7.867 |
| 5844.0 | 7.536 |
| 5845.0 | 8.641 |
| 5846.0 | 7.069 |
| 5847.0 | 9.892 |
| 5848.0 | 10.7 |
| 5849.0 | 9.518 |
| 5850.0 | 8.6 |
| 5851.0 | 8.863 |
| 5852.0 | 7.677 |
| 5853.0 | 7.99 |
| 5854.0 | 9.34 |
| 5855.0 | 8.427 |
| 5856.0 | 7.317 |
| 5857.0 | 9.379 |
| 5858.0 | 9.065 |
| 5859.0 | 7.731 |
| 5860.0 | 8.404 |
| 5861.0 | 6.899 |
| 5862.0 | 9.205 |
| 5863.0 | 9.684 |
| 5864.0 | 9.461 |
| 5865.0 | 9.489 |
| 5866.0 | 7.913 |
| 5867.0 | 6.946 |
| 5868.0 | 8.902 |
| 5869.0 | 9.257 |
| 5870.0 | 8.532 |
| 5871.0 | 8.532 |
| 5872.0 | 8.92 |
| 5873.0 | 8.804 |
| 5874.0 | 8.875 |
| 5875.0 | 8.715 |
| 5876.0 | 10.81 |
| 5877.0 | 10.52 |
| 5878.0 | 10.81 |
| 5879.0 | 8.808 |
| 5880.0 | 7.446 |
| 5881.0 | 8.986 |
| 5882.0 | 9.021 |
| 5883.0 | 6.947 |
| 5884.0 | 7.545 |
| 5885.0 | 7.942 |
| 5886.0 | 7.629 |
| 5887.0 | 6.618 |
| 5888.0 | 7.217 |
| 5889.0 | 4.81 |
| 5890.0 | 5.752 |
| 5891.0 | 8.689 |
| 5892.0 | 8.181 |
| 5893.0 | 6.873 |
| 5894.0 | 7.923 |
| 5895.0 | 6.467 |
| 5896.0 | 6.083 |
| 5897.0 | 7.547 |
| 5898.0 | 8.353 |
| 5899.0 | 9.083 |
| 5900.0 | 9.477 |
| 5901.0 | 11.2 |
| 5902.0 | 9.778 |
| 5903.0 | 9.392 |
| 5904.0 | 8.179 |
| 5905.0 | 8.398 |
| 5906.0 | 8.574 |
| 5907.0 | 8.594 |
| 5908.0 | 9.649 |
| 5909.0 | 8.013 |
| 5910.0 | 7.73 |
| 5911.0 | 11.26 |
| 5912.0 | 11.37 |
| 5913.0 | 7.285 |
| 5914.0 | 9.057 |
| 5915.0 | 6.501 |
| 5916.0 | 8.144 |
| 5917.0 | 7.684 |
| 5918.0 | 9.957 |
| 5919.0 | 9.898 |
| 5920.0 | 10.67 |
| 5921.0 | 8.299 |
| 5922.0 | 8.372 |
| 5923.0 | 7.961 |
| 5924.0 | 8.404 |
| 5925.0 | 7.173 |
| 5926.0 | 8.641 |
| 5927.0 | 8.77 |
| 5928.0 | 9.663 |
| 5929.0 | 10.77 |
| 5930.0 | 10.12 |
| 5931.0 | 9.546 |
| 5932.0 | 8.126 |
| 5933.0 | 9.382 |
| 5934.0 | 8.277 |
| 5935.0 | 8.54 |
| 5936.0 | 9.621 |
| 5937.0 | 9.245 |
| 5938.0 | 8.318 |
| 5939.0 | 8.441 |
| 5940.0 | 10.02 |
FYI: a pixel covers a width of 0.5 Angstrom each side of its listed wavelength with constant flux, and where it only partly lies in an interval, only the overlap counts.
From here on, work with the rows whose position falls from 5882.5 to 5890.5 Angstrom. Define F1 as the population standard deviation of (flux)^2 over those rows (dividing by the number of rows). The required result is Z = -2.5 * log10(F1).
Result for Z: -2.8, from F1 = 12.7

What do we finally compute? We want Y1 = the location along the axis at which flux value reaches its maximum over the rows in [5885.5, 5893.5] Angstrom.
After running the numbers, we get 5891.0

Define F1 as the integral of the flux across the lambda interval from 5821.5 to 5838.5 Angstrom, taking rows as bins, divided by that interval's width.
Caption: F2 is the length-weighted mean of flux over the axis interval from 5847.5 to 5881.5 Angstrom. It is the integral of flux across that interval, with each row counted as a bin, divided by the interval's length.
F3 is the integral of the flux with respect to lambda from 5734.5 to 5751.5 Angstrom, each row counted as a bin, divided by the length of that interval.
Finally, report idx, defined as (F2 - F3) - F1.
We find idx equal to -9.71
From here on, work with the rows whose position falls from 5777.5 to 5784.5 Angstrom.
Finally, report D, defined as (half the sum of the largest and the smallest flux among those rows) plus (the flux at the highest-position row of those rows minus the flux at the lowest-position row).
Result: 6.4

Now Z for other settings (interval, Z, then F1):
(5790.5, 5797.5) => -2.9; 13.9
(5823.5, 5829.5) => -3.0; 16.0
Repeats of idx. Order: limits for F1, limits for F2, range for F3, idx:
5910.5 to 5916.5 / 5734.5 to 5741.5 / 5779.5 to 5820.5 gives -8.80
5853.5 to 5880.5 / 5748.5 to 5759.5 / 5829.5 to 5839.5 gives -9.18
